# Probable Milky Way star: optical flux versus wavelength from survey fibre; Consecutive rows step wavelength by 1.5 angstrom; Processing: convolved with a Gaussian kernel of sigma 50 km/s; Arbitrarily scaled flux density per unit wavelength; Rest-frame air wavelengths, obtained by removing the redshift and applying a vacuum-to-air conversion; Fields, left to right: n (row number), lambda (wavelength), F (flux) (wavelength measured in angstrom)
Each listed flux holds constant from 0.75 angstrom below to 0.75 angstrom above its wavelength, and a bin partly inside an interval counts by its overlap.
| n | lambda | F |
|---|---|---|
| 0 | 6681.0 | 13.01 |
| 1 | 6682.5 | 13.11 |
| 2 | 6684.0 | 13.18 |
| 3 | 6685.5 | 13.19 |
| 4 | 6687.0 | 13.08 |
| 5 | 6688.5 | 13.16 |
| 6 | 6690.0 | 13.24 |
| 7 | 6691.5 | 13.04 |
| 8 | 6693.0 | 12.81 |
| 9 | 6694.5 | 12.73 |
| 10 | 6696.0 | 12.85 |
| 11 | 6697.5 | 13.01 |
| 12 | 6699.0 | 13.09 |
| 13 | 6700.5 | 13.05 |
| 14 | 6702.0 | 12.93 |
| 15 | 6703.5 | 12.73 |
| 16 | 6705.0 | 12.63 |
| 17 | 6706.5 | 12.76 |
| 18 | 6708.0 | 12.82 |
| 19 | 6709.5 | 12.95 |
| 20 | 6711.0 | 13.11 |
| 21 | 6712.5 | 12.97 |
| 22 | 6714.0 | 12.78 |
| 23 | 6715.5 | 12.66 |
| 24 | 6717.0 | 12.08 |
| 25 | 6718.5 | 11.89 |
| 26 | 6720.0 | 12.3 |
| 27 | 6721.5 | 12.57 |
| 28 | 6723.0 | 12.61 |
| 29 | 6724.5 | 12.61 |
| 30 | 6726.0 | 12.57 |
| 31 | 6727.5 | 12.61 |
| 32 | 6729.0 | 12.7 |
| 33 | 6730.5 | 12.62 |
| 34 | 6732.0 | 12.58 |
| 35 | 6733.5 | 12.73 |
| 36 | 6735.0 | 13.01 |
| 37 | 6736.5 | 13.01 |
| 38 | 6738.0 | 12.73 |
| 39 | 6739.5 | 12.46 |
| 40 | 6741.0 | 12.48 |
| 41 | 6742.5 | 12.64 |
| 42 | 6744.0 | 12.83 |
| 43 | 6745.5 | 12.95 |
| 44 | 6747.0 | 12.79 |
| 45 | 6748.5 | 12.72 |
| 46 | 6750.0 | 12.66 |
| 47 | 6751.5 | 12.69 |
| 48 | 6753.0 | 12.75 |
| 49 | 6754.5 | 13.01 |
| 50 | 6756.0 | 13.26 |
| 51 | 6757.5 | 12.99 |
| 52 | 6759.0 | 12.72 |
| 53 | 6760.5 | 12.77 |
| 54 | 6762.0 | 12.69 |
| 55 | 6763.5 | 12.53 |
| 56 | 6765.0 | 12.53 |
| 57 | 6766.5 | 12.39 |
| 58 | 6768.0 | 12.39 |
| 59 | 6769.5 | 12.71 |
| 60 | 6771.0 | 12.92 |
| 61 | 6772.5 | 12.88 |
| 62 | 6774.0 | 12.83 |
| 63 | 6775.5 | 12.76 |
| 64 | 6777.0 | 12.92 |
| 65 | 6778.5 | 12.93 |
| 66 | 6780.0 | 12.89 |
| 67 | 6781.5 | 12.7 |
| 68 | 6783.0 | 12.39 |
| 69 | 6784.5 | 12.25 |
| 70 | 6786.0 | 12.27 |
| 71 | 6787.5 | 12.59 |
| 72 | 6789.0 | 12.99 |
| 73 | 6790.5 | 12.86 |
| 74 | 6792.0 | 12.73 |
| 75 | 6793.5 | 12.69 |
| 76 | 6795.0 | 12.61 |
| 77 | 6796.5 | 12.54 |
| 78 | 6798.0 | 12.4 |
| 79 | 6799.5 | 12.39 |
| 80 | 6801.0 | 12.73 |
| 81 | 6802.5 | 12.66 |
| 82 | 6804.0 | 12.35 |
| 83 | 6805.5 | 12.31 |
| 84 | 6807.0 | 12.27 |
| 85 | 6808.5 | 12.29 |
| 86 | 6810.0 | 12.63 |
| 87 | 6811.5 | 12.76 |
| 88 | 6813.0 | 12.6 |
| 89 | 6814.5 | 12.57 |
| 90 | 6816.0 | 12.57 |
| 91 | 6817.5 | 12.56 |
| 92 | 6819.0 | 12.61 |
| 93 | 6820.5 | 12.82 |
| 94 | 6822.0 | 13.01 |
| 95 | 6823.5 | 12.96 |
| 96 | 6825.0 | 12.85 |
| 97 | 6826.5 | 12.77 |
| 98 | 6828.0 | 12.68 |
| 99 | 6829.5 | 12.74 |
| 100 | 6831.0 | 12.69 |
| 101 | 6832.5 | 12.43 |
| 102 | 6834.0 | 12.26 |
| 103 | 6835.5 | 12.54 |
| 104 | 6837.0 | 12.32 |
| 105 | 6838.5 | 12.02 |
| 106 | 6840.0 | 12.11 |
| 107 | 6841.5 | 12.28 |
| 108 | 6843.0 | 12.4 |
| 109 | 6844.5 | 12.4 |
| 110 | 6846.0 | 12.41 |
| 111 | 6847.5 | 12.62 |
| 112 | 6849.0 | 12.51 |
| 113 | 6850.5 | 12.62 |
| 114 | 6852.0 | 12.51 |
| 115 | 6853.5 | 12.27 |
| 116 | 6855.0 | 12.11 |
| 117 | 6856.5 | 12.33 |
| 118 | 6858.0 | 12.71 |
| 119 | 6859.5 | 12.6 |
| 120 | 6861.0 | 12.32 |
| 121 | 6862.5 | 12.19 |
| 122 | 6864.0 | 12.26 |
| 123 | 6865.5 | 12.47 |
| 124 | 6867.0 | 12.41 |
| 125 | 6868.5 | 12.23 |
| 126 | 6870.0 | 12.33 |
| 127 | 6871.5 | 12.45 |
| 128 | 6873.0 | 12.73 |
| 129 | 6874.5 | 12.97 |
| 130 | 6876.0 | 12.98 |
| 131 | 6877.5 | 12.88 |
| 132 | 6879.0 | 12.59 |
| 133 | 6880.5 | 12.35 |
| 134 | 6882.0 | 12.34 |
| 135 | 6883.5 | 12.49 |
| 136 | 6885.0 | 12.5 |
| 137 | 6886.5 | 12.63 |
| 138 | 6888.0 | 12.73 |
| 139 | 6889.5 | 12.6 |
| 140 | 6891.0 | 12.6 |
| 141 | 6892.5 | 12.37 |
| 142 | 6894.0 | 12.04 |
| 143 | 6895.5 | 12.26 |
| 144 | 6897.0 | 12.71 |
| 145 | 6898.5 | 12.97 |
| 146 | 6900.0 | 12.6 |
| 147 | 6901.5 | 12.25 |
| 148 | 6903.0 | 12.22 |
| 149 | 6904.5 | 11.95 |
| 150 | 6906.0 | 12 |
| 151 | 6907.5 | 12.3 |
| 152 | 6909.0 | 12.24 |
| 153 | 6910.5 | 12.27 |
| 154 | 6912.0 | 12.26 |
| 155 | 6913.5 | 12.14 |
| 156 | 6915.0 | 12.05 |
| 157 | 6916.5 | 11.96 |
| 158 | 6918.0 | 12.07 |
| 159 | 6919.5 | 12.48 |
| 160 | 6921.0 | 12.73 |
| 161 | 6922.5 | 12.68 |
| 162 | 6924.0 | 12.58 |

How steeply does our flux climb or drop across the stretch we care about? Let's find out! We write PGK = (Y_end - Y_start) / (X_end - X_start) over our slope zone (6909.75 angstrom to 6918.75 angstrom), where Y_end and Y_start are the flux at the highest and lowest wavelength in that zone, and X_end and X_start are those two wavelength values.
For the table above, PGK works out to -0.027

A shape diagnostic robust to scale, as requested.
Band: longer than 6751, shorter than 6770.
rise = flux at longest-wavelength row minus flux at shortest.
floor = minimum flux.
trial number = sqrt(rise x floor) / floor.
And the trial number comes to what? 0.040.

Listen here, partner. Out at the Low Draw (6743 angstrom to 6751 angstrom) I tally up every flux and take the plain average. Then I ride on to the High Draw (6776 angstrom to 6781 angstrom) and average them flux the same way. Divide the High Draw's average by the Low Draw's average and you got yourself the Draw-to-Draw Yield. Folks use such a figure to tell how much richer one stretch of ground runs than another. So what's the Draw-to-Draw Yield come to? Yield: 1.01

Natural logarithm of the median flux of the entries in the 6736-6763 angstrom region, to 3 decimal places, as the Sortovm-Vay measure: 2.545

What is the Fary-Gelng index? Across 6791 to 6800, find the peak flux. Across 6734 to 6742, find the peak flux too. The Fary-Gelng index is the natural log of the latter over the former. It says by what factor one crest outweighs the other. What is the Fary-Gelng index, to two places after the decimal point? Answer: 0.02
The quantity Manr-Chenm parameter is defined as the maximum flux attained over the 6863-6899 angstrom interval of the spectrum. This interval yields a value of 12.98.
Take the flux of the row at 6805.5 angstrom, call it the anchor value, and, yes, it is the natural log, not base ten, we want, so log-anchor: 2.51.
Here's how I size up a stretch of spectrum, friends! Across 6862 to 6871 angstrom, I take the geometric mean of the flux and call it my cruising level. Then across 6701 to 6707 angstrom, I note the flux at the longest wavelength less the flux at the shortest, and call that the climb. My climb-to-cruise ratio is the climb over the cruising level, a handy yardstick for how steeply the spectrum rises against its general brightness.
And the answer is -0.014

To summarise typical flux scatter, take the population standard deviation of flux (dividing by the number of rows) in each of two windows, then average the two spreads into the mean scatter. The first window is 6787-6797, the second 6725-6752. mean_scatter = 0.152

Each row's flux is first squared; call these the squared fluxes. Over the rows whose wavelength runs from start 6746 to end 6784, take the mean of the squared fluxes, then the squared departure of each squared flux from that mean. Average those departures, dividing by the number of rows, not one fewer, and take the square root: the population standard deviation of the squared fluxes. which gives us 5.2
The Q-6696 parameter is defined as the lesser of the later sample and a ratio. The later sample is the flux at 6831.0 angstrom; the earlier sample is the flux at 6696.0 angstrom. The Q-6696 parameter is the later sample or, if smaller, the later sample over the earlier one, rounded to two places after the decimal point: 0.99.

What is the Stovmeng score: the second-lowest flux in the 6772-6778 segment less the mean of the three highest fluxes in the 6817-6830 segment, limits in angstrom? -0.11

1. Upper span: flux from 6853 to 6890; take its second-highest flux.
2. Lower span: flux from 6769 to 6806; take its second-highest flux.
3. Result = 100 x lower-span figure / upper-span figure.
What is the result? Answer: 100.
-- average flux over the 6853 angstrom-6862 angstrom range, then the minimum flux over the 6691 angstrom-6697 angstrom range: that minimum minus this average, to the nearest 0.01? 0.34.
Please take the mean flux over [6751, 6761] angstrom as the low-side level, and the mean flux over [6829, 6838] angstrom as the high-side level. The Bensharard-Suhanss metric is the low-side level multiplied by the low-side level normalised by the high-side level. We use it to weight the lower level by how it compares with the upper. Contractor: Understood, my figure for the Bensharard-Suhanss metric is 13.3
